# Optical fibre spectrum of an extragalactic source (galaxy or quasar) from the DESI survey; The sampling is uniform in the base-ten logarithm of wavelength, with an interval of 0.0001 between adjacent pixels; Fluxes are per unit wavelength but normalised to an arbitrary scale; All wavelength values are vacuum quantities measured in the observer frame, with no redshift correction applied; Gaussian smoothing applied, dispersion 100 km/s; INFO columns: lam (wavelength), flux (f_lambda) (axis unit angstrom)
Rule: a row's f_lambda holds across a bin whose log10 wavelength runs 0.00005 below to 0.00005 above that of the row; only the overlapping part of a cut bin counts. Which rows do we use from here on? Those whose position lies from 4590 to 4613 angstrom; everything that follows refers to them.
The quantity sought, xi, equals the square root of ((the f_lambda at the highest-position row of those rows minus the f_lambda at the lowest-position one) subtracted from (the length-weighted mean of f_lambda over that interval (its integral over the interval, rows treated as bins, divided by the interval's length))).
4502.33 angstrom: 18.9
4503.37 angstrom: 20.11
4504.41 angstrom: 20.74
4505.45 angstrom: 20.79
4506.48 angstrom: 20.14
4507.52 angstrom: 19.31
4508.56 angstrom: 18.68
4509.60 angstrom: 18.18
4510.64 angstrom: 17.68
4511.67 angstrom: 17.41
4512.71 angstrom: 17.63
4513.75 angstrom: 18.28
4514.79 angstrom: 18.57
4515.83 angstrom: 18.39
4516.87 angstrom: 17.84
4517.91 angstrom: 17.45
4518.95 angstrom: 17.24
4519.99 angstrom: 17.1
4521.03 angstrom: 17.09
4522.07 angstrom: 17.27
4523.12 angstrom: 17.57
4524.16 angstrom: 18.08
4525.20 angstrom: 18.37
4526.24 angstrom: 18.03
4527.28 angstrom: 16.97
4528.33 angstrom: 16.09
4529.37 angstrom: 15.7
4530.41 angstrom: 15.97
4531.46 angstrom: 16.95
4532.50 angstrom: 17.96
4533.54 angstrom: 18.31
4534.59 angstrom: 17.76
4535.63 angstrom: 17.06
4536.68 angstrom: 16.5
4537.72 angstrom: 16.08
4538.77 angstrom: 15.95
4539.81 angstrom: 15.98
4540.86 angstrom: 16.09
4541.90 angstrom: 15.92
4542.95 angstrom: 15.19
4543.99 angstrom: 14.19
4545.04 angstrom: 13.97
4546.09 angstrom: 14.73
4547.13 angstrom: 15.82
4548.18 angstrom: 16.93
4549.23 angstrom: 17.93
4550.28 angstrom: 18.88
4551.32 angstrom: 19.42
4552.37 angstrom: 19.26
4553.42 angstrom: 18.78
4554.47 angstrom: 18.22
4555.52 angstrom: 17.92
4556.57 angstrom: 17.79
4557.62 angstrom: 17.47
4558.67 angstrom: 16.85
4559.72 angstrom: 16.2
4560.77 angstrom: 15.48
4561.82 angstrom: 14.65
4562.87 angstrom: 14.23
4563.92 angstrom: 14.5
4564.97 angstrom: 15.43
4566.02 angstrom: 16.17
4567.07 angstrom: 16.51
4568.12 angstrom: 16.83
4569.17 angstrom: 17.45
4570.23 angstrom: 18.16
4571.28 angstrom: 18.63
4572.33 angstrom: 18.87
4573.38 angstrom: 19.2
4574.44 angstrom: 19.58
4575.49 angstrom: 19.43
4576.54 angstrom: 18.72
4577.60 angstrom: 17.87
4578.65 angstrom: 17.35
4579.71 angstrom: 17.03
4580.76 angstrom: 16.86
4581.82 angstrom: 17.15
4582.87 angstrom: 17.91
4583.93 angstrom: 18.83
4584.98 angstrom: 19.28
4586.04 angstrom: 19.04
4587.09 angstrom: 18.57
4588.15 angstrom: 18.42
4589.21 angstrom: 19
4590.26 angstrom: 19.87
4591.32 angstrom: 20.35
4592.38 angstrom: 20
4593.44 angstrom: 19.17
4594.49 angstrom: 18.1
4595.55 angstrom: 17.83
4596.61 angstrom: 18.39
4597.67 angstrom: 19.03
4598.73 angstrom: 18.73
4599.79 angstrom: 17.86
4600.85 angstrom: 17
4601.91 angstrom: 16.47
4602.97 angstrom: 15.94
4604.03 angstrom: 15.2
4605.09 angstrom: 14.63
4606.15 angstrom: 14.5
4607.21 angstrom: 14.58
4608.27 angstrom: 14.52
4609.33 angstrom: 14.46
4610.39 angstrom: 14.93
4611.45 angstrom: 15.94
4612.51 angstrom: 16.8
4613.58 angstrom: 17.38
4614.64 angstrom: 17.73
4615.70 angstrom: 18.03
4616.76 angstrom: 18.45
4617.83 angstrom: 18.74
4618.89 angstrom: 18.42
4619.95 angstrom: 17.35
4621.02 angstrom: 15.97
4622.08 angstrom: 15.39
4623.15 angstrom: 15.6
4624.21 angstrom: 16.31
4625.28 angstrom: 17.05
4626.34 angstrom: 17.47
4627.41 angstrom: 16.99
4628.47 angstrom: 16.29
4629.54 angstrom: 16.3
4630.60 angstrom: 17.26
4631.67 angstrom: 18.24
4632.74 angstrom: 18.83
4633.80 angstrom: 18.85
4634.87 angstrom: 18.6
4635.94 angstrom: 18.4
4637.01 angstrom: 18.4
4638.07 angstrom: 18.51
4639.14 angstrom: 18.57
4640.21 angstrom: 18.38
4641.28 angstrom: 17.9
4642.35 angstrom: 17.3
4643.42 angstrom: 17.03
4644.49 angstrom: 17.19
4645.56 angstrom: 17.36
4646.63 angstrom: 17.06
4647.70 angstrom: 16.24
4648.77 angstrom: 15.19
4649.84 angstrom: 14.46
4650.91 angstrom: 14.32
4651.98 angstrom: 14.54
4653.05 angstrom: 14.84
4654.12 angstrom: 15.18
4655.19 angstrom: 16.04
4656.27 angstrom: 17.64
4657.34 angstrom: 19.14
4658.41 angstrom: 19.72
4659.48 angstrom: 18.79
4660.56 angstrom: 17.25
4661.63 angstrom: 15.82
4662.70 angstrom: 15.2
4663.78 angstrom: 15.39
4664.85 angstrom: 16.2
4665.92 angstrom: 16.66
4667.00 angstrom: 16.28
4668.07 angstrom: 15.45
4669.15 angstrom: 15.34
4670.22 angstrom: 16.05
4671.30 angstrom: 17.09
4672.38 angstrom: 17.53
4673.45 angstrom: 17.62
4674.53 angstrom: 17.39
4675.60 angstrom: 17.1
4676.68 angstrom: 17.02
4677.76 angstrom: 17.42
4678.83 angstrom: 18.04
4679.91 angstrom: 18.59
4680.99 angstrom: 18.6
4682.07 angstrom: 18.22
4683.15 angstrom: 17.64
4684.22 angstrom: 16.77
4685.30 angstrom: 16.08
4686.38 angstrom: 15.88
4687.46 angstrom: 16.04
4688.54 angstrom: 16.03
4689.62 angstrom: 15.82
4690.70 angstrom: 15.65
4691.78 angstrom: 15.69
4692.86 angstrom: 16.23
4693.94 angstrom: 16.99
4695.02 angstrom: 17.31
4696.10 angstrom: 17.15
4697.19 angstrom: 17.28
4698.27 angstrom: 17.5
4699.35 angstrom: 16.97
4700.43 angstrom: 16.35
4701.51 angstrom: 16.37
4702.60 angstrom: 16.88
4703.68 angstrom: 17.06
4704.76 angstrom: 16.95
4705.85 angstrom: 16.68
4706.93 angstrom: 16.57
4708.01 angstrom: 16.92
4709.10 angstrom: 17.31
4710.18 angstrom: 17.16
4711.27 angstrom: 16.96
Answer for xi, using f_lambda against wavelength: 4.5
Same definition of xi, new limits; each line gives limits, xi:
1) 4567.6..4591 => 3.9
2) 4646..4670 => 4.2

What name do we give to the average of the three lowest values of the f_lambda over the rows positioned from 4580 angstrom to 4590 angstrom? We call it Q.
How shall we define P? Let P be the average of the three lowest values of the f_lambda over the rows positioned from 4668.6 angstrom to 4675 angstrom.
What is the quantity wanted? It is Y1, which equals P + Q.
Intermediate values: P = 16.2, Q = 17.3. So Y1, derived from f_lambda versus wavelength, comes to 33.5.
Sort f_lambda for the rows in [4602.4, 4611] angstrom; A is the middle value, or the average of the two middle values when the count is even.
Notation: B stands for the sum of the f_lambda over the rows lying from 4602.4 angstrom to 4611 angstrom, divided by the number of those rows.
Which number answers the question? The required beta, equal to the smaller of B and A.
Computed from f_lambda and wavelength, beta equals 14.6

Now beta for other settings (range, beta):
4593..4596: 18.1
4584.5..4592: 19.0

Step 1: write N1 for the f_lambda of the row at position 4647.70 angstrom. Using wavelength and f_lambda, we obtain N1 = 16.24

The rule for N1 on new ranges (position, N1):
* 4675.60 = 17.1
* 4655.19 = 16.04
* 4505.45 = 20.79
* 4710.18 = 17.16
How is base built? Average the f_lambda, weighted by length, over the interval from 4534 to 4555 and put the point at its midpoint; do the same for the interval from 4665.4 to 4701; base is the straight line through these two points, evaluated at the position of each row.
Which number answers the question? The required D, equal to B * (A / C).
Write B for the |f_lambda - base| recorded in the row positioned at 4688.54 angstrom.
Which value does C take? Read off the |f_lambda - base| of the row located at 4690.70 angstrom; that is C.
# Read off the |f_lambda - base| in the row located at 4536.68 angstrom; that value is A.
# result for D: 0.16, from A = 0.2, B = 0.82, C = 1.2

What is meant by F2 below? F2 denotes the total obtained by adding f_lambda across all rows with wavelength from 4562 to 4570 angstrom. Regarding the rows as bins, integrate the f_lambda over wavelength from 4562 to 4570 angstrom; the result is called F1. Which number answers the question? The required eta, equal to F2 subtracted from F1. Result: 16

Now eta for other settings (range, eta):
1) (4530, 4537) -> 0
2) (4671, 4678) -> 0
